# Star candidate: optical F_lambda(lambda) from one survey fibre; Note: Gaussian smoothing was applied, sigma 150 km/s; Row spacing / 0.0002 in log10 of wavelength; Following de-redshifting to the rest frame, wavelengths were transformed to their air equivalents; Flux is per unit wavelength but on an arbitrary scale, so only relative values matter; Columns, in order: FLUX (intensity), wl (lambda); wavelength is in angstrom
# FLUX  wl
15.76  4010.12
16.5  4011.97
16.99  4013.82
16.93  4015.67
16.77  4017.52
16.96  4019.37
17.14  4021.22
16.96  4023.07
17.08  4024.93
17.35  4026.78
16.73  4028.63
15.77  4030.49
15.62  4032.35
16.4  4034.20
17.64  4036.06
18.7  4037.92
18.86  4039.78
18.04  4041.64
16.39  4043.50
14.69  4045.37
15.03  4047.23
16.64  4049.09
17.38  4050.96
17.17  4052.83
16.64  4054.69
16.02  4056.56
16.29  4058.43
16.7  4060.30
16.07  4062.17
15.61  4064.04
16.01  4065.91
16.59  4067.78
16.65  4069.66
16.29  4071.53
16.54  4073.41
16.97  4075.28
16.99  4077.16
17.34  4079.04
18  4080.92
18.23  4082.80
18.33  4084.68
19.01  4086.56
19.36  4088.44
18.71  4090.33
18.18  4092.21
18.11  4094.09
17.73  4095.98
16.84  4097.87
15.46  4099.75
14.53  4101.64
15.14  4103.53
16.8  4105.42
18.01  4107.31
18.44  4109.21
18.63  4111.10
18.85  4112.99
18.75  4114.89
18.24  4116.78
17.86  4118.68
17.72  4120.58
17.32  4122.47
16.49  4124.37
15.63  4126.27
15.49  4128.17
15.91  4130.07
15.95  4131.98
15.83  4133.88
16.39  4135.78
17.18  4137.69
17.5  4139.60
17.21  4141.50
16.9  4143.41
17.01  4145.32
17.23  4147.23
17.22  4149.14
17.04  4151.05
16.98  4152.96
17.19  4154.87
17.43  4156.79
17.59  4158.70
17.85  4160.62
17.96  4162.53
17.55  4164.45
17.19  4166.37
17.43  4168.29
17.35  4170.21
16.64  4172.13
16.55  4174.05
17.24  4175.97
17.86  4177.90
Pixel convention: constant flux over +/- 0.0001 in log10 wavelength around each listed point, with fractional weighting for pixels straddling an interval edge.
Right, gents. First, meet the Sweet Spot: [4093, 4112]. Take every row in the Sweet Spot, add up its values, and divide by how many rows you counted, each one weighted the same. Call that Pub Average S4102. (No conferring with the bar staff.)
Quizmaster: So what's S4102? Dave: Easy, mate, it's 17.0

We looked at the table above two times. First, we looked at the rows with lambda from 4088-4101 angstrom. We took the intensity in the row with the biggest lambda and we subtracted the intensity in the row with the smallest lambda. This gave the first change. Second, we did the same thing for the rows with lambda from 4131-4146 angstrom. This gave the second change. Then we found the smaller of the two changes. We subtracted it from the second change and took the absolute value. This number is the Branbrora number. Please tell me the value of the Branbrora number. 5.0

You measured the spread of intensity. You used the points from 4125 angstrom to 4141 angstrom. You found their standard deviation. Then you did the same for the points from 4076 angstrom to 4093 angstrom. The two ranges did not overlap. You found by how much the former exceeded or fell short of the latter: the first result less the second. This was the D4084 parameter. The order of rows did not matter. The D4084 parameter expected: 0.0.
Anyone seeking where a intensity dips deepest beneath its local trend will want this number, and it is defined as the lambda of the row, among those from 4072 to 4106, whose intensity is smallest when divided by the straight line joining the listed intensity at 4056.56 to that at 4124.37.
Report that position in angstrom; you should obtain 4101.64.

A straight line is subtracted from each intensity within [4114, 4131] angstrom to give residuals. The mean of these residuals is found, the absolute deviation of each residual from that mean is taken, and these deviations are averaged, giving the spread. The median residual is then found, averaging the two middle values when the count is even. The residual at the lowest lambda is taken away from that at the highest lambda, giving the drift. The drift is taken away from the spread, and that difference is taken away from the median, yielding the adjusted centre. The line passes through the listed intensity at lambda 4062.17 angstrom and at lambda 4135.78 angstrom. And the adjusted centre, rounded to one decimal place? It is -3.0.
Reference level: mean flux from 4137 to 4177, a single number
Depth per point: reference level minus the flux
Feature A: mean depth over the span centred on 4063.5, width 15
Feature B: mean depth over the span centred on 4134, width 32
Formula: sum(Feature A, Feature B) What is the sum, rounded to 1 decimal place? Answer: 1.5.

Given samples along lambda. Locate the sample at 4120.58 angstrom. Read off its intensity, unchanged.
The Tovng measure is 17.72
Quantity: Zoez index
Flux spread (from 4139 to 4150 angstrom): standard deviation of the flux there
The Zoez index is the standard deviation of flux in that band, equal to 0.2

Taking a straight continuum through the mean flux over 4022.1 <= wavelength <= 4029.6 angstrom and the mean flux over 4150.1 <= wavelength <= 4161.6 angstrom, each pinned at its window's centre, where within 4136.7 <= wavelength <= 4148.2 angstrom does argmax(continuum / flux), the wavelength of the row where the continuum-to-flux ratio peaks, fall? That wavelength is 4143.41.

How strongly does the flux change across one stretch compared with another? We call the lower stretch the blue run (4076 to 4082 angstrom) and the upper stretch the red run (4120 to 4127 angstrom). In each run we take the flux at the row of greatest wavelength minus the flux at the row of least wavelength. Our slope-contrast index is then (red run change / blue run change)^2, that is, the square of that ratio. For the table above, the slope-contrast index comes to 4.3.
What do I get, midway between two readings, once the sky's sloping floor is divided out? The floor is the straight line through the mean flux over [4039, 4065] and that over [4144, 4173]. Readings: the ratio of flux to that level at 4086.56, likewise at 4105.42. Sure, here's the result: 1.06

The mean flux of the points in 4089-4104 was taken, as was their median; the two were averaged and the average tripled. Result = 51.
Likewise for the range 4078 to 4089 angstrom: 55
